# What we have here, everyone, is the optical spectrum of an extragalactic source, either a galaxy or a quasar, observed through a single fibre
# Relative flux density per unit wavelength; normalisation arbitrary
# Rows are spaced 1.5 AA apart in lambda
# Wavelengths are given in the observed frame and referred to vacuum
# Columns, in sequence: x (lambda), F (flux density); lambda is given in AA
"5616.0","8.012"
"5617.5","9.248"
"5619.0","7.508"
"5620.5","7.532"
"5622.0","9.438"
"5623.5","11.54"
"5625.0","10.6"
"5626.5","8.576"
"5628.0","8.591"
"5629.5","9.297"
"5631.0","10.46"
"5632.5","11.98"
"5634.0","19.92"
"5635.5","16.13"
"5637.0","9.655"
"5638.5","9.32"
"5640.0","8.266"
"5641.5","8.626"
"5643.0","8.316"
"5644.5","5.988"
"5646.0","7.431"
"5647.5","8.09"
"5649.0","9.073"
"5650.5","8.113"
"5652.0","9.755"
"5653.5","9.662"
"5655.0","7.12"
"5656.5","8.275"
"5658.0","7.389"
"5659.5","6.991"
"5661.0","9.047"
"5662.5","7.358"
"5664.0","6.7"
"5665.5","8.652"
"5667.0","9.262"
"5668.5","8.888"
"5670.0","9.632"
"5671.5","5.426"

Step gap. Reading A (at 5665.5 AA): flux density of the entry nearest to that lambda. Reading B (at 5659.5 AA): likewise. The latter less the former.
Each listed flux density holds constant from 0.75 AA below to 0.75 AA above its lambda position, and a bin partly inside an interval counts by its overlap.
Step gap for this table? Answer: -1.7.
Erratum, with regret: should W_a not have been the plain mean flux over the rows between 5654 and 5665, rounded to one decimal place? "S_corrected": 7.6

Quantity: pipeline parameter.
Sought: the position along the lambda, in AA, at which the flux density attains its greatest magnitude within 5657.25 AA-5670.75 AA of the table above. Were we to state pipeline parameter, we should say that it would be 5670.0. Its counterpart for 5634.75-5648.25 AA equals 5635.5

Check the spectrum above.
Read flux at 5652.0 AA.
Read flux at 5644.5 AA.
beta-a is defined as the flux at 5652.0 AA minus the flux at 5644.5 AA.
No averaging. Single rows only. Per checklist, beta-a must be 3.8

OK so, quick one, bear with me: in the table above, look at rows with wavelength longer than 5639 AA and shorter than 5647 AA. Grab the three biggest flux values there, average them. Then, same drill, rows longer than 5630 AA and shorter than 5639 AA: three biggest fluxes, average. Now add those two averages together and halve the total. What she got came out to 12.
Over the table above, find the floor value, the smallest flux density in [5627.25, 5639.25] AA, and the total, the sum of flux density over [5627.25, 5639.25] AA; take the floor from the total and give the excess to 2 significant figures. 87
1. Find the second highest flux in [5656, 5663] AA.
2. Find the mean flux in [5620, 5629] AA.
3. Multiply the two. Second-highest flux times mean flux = 78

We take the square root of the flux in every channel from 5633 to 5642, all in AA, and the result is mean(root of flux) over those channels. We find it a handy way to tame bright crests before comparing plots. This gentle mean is 3.4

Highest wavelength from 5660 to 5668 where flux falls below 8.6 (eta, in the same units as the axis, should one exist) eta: 5664.0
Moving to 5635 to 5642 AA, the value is 5640.0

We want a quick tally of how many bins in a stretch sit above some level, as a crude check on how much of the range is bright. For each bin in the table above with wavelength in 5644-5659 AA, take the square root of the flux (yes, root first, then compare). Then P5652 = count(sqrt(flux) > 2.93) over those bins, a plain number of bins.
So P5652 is 3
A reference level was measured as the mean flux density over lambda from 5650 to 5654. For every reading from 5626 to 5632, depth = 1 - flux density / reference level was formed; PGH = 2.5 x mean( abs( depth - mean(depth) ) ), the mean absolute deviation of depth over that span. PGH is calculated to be 0.18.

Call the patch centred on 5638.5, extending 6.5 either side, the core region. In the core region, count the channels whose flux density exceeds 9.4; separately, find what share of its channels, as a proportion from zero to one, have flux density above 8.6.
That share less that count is -3.33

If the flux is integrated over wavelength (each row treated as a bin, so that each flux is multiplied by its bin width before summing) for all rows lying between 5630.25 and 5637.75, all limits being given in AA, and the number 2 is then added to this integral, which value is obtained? 104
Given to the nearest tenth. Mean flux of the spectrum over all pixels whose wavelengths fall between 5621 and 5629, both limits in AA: 9.7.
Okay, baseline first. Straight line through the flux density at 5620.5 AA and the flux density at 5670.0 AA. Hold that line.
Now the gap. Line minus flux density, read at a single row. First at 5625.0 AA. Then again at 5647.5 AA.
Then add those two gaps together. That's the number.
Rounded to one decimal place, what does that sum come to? -2.3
